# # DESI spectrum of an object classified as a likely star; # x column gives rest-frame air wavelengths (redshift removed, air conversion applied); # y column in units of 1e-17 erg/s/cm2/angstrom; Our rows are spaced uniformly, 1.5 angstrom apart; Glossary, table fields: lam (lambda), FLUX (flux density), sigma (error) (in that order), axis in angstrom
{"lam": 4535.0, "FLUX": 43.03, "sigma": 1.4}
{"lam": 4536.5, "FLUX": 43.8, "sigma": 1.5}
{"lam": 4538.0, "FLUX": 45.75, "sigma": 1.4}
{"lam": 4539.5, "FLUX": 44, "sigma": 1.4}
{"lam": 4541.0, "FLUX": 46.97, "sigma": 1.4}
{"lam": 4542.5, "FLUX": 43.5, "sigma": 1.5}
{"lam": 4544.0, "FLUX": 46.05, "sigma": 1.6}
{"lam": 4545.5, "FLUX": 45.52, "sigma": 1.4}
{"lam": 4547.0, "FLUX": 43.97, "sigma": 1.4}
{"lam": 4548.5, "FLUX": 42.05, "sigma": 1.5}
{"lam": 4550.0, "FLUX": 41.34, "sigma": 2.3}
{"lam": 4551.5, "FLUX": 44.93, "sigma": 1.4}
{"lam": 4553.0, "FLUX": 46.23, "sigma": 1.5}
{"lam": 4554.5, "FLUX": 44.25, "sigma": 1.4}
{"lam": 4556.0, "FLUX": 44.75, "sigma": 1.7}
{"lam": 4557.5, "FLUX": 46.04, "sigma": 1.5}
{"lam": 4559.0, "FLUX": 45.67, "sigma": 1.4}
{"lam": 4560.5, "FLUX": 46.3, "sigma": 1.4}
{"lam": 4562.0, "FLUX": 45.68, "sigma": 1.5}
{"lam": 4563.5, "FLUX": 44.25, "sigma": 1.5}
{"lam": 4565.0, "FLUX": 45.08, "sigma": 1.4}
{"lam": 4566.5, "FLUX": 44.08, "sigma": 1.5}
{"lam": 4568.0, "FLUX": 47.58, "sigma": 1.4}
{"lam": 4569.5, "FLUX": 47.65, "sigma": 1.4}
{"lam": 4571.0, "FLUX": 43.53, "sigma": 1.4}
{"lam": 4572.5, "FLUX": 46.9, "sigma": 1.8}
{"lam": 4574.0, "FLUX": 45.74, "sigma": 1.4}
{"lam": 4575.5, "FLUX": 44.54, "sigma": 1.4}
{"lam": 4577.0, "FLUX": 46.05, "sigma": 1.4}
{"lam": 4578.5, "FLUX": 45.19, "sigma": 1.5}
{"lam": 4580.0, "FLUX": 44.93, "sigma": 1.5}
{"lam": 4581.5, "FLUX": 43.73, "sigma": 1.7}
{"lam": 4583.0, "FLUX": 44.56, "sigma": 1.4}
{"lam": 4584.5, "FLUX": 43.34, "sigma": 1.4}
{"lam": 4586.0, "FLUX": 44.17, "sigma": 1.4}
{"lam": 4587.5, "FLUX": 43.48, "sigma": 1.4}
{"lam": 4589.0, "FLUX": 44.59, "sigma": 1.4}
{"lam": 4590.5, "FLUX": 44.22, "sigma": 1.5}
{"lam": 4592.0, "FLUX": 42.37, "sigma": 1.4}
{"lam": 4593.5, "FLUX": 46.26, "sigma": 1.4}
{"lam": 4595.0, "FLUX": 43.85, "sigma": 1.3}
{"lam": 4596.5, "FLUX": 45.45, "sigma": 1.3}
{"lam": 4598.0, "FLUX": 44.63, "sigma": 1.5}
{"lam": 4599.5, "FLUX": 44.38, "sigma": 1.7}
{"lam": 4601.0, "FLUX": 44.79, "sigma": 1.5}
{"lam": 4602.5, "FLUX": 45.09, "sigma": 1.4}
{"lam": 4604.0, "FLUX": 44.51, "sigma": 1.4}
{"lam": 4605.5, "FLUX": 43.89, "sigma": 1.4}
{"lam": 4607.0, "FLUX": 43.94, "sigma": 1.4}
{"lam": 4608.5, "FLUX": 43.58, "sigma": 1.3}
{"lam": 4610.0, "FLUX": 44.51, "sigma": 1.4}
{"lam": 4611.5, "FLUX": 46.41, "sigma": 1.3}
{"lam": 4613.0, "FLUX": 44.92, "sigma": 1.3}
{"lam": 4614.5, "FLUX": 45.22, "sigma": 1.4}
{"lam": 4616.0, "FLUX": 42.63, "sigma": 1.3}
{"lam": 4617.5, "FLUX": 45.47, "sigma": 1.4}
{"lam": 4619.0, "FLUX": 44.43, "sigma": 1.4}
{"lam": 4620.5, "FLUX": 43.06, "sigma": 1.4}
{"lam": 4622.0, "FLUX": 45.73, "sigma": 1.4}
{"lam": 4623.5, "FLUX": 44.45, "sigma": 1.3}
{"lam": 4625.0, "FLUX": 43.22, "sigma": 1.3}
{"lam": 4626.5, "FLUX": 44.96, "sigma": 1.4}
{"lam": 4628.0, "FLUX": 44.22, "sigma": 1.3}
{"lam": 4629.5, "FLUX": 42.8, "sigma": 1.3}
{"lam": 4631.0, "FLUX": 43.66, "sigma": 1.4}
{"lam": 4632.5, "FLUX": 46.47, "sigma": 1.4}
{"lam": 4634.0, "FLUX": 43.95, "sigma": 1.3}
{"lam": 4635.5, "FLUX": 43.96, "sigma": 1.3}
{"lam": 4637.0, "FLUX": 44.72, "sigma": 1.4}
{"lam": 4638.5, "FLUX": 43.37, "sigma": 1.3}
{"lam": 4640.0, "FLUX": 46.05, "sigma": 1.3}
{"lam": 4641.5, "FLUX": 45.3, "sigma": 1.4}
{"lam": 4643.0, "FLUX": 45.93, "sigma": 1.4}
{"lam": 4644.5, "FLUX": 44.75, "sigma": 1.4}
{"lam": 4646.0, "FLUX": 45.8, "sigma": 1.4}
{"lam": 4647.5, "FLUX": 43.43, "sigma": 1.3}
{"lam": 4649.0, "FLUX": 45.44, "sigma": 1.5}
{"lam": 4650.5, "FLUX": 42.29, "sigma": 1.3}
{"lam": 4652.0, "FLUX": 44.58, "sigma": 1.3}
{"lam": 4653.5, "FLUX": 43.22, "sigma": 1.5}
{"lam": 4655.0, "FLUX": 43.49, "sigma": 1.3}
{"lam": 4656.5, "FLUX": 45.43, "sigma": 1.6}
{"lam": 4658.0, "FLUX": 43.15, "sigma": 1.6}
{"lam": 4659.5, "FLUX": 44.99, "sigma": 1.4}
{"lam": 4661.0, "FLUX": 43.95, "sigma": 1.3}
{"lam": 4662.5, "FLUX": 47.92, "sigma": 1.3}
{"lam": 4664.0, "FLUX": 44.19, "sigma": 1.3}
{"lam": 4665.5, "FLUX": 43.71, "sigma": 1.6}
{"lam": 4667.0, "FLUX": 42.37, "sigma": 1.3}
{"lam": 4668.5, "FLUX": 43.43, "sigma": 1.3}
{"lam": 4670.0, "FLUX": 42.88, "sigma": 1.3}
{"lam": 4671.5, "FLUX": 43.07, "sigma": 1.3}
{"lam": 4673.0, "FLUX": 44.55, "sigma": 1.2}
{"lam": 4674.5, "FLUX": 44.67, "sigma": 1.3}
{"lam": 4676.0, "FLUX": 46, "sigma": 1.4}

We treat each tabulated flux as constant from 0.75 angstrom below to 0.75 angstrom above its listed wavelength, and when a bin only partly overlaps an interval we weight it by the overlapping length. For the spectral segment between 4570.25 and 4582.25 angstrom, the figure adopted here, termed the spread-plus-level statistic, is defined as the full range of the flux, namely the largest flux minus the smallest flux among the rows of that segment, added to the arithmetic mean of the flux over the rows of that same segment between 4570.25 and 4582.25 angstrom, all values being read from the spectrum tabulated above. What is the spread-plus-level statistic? 48.4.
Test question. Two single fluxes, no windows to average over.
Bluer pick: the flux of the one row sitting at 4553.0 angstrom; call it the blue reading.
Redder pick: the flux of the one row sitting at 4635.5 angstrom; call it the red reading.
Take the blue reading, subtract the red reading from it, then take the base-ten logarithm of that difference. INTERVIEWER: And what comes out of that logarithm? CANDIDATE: 0.4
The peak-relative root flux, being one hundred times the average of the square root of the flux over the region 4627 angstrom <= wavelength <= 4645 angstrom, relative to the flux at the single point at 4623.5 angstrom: 15.0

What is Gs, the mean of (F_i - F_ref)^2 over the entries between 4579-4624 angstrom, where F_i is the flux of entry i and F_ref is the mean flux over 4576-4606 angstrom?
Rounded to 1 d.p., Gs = 0.9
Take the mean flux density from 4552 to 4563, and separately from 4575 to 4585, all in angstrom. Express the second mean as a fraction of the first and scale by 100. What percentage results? 98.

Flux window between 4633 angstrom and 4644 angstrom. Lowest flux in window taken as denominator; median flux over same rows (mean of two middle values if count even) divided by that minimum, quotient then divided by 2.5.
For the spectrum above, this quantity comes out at 0.412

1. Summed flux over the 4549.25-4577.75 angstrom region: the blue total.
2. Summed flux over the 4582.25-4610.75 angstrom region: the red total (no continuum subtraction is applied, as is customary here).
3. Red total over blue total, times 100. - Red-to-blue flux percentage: 98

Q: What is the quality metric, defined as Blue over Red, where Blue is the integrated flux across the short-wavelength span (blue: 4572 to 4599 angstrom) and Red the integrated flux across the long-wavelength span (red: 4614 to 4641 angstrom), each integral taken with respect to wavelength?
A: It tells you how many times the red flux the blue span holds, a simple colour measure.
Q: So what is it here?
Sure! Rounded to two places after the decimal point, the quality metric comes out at 1.01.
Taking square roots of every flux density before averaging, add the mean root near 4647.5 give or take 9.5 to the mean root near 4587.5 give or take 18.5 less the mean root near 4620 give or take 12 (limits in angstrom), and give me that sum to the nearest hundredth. 6.70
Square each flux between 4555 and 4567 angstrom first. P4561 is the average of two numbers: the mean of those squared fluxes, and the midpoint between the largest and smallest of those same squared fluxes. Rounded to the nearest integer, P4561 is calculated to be 2045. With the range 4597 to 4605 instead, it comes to 1999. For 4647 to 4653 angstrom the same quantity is 1929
